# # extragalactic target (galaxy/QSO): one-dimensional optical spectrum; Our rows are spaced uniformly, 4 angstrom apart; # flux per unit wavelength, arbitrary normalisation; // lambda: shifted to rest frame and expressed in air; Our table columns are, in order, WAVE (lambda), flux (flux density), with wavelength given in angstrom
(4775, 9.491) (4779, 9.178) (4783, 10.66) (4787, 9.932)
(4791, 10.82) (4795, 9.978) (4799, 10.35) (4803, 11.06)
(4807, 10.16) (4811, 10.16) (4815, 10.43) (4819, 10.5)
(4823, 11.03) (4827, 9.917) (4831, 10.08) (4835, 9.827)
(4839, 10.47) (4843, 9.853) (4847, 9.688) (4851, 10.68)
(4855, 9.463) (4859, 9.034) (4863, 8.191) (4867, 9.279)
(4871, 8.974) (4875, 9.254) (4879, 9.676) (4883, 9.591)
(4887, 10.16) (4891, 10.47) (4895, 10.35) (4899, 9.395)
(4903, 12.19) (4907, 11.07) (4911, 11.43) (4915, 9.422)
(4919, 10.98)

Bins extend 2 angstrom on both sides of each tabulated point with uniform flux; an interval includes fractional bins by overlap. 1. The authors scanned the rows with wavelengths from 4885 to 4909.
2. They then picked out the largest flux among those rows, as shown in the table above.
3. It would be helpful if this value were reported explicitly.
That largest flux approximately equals 12.19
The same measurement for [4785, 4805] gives 11.06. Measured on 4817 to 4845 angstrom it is 11.03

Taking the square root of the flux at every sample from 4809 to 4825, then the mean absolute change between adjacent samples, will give 0.04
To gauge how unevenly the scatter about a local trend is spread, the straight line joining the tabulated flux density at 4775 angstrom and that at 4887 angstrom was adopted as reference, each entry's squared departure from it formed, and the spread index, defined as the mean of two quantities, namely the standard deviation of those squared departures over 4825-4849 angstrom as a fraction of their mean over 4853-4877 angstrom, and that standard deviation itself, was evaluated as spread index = 0.1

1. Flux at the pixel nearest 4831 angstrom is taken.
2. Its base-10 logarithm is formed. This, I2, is 1.00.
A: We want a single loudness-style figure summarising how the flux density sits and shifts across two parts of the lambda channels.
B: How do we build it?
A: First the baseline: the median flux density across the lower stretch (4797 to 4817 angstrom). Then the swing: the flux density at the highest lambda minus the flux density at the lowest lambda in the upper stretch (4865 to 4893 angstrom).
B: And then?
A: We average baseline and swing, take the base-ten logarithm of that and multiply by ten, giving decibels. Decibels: 7.6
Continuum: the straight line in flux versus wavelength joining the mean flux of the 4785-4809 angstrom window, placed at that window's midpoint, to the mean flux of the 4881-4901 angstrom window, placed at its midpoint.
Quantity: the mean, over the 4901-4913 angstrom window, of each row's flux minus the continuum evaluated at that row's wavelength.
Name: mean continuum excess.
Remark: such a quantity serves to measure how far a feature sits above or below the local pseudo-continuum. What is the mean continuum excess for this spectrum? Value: 1.6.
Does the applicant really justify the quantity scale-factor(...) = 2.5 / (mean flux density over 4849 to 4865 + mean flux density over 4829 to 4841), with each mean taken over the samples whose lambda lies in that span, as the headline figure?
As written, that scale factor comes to 0.128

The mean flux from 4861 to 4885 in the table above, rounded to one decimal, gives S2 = 9.2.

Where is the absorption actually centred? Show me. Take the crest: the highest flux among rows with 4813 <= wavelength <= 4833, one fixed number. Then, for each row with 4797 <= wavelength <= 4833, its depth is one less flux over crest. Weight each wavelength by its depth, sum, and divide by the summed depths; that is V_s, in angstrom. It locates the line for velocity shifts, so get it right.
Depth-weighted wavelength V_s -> 4816.7 angstrom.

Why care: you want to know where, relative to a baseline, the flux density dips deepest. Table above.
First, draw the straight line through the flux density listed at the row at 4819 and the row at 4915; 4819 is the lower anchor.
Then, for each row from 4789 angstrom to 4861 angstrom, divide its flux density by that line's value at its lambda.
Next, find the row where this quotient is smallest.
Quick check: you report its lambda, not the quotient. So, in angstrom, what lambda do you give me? 4859 angstrom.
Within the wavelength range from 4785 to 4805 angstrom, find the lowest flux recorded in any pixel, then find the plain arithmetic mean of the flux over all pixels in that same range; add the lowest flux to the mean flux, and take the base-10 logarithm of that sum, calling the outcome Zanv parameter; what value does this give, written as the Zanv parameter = 1.31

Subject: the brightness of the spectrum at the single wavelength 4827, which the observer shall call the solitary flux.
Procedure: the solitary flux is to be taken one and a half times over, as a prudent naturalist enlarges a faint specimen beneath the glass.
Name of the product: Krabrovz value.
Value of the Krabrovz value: 14.9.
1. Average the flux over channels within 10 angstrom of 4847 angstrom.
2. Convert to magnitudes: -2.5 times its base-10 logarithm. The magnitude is -2.50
